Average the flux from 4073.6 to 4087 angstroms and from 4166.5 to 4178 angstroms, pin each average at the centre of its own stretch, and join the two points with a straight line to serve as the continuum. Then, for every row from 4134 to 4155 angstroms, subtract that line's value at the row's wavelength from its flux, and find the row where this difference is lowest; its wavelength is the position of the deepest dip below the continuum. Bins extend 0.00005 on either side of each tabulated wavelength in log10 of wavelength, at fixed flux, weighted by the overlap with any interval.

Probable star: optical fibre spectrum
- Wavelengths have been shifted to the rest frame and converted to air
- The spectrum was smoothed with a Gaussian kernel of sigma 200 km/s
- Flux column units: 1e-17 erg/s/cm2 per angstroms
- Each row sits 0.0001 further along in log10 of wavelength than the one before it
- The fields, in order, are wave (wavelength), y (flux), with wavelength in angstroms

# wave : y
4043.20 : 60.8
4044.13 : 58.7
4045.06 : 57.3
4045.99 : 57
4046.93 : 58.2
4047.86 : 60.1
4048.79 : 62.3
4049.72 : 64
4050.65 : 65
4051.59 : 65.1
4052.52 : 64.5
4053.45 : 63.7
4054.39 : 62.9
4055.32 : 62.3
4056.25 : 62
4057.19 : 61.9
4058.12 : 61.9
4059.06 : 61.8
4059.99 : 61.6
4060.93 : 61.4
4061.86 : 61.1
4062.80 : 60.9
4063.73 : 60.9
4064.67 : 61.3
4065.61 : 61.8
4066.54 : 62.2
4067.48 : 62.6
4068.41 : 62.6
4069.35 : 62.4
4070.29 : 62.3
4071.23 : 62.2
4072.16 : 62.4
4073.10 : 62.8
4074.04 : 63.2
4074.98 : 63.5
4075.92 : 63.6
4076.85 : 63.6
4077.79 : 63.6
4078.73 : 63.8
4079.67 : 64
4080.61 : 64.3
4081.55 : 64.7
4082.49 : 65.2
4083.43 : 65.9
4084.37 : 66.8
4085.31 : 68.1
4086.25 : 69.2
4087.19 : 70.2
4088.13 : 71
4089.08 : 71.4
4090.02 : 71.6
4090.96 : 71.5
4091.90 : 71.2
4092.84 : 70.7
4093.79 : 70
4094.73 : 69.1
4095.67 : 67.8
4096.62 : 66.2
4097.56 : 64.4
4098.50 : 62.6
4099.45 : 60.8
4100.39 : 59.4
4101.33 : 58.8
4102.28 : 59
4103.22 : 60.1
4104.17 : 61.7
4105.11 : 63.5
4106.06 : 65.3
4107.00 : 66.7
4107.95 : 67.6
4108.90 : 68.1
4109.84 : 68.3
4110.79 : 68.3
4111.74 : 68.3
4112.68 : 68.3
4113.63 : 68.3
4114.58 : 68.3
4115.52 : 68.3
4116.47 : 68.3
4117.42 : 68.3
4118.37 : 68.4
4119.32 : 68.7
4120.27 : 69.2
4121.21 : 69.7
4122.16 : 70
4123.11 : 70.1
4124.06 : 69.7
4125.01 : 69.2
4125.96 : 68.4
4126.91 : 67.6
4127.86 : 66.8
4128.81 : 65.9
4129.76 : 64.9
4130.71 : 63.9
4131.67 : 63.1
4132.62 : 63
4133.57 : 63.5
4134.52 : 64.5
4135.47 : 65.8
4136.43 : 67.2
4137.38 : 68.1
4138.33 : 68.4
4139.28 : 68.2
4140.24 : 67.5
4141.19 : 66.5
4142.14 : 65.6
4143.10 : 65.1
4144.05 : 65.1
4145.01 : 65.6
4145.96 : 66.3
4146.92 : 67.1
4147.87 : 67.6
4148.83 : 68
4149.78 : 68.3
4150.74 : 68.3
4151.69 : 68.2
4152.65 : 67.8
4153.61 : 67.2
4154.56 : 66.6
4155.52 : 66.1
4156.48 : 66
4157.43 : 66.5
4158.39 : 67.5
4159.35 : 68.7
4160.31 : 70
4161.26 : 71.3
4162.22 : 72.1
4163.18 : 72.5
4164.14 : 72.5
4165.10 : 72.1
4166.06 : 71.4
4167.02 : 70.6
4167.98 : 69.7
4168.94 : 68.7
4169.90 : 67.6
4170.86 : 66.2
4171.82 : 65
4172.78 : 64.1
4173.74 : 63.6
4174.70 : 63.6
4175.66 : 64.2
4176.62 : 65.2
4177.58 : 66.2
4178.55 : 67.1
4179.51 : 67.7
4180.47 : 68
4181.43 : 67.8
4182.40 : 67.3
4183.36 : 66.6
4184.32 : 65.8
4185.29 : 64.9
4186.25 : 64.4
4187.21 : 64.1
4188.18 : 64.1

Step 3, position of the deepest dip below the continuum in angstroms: 4134.52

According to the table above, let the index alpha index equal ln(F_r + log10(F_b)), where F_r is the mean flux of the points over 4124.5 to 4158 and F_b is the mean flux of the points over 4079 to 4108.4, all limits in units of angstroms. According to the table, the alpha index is 4.22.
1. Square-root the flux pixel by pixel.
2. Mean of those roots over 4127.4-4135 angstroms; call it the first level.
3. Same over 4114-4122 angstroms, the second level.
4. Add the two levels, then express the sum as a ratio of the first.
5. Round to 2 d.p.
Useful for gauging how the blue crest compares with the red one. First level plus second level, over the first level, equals 2.03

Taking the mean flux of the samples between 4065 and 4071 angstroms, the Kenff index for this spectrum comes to 62.3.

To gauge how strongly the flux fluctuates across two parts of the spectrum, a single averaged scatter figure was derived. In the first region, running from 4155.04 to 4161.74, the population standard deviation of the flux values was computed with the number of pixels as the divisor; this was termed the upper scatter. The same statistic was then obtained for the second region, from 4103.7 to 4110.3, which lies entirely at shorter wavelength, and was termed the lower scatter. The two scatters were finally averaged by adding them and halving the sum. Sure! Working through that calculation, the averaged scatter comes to 2.1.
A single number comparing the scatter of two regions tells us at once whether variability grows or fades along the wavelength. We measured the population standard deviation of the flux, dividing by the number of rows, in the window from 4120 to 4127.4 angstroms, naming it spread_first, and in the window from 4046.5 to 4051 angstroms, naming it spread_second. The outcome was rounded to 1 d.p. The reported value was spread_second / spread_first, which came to 3.1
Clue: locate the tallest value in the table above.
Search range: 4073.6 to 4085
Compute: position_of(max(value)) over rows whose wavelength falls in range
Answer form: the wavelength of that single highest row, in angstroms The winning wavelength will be 4084.37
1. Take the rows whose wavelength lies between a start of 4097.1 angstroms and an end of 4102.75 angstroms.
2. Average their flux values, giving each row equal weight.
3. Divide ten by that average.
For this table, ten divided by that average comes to 0.164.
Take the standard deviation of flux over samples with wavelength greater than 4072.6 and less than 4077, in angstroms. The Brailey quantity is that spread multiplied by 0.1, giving 0.03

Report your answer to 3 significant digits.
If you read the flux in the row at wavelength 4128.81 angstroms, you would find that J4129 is 65.9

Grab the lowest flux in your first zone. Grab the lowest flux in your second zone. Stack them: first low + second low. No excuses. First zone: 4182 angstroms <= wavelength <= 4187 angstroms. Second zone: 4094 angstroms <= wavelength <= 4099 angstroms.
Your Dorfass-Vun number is 127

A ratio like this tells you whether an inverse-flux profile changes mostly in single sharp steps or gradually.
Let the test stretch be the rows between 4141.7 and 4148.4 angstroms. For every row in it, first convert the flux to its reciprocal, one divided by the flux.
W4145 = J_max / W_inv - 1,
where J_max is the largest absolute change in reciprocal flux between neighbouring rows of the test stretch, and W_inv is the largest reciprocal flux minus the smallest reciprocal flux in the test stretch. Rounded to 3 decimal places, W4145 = -0.683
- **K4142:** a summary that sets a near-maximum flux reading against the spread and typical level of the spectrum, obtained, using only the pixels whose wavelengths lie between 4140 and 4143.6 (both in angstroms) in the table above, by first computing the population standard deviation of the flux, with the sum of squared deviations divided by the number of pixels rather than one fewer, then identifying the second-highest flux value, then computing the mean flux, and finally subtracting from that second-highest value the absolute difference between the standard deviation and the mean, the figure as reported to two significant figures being 1.2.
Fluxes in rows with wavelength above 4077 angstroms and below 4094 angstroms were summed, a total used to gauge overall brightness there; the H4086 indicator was 1223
